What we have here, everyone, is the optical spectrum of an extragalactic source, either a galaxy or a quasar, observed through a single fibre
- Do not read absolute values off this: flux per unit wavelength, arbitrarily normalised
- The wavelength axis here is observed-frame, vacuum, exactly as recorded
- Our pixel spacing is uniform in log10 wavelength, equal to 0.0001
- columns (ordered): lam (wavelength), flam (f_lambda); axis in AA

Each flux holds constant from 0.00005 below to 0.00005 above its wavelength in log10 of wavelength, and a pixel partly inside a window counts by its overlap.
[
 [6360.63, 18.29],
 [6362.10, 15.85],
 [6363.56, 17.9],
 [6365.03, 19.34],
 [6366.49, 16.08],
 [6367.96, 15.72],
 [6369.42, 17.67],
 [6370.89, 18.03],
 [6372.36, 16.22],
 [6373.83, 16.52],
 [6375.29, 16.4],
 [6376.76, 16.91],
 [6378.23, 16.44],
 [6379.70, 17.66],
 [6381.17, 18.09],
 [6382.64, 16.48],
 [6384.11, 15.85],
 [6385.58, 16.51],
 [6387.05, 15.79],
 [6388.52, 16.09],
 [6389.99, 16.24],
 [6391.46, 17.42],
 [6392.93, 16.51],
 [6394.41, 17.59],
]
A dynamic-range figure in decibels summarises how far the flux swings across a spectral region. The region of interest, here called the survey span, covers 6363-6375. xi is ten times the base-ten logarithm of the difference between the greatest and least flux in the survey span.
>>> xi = 5.6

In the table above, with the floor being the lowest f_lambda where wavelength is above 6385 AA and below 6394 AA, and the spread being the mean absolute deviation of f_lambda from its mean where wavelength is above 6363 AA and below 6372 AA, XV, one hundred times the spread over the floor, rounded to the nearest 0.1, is 6.6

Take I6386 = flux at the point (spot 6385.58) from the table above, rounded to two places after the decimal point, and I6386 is 16.51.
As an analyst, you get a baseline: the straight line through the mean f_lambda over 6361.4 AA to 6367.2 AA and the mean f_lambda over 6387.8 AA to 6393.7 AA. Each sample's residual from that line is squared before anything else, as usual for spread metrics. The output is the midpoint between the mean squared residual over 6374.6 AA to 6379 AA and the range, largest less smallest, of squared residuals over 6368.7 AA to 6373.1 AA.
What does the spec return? 0.38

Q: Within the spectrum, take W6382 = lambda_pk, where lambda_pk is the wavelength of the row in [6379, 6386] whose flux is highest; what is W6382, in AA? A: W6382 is 6381.17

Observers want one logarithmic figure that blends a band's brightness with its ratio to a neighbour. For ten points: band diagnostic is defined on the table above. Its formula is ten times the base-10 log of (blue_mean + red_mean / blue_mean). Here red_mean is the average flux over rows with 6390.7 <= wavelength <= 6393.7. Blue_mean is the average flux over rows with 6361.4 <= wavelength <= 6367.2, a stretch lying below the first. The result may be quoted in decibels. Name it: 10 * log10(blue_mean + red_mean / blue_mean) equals 12.6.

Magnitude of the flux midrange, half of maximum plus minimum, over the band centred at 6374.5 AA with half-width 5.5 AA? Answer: -3.08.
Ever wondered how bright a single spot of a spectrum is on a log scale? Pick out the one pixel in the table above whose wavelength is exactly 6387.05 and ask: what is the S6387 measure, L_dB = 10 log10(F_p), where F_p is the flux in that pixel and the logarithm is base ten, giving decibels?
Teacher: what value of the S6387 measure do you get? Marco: 12.0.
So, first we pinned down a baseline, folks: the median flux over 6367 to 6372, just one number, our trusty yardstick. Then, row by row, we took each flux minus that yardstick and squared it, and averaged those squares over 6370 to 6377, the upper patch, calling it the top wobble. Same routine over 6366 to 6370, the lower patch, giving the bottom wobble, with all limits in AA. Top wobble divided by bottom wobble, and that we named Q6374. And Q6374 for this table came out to 0.54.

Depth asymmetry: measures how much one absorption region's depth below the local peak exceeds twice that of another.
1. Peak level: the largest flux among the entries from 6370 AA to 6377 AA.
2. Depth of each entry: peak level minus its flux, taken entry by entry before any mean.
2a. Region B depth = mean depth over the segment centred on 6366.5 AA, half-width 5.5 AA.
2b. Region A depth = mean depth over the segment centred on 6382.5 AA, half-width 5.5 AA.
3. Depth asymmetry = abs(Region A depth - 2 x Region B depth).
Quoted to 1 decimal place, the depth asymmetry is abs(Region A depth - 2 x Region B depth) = 0.3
